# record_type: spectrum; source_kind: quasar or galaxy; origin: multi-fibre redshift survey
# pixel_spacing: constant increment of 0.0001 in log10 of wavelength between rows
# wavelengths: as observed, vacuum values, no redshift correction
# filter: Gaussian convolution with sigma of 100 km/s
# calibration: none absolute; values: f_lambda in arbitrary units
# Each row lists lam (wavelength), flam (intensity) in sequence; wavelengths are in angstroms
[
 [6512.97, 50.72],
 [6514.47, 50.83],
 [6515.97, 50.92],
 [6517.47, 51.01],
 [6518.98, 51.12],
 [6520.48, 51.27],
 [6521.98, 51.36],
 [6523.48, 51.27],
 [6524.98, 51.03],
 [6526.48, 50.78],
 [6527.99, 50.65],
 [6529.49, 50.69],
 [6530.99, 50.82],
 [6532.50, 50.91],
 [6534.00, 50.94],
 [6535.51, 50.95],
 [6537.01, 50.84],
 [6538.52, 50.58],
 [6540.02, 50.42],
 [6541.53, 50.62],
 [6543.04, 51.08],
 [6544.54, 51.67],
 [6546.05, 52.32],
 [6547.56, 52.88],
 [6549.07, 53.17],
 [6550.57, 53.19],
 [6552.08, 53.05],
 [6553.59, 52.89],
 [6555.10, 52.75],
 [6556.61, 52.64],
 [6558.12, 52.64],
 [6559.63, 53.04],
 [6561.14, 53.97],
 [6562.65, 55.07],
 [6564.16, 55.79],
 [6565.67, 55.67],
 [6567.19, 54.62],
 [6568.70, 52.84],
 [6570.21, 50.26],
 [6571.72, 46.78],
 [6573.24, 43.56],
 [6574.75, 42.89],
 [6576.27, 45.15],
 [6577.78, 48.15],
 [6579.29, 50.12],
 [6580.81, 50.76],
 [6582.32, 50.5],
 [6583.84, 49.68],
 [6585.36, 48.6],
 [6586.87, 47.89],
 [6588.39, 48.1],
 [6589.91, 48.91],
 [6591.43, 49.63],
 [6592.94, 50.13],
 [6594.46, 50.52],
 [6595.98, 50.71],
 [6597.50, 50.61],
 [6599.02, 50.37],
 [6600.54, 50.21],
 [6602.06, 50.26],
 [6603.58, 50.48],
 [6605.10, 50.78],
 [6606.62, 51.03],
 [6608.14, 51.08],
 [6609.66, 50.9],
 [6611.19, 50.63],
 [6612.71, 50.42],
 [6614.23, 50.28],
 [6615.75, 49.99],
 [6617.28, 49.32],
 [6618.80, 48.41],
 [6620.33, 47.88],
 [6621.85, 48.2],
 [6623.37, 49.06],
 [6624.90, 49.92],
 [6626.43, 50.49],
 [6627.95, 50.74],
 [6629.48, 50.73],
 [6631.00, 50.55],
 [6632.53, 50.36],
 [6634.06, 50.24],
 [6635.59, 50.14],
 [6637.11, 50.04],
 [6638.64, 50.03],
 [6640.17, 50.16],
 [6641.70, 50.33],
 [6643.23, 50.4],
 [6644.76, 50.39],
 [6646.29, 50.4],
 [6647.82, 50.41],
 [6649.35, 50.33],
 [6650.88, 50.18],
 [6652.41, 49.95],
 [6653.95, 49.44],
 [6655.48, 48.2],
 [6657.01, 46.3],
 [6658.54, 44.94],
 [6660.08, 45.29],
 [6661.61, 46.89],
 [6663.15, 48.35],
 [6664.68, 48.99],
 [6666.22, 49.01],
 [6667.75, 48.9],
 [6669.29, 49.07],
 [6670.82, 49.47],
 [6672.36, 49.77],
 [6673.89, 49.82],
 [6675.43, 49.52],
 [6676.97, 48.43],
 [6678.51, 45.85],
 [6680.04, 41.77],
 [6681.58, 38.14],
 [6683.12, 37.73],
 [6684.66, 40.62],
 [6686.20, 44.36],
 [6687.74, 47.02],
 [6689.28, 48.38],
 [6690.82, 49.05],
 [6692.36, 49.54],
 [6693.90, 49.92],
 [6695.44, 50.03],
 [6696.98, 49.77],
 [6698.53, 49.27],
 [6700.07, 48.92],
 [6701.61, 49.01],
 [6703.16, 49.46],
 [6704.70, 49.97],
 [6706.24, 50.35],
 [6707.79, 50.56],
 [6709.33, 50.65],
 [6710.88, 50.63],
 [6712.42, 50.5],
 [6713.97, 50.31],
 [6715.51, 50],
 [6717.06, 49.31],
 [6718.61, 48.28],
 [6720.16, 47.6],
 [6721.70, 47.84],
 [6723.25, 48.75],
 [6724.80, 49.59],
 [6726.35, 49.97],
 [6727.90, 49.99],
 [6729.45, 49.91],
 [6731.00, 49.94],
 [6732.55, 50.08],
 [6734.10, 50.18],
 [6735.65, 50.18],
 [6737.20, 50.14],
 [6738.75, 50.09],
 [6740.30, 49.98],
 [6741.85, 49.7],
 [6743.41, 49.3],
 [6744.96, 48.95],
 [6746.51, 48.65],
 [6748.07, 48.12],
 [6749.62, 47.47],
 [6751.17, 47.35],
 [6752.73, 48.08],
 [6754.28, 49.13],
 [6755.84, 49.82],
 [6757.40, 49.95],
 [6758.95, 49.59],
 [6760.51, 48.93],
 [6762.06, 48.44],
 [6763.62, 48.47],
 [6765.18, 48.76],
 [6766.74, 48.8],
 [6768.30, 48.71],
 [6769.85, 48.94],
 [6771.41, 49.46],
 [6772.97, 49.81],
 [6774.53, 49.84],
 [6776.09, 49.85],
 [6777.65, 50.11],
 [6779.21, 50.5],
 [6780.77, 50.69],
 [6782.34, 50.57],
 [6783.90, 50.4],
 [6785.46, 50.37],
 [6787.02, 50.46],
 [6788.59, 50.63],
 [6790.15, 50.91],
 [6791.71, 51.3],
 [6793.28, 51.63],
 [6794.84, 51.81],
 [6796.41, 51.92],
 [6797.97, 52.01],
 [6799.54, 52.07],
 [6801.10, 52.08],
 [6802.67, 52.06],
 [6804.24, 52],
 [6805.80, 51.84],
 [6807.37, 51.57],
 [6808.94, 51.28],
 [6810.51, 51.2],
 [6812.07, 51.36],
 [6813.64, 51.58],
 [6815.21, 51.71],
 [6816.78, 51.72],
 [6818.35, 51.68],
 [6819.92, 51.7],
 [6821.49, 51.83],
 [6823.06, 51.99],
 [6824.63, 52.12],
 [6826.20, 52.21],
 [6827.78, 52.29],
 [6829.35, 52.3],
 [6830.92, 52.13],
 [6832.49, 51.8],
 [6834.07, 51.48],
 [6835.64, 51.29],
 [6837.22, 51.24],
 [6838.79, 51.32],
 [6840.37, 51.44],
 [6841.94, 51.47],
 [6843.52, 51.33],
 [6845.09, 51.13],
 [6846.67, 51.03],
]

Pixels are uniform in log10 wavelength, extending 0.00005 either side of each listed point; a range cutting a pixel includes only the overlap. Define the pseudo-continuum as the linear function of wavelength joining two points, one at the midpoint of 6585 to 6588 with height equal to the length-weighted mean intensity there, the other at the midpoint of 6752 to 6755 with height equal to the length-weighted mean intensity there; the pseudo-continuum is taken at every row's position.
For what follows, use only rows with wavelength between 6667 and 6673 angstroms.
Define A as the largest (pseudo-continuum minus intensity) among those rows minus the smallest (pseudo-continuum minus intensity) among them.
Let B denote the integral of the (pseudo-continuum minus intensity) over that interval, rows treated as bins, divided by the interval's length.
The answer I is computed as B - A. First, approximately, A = 0.9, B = -0.8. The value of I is -1.7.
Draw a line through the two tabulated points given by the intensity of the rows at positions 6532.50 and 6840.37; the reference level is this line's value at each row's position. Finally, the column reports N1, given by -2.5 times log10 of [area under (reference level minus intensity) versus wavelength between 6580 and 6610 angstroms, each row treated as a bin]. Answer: -3.7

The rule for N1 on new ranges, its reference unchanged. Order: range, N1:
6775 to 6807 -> -2.0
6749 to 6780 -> -4.6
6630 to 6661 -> -4.3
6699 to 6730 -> -4.3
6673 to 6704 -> -5.3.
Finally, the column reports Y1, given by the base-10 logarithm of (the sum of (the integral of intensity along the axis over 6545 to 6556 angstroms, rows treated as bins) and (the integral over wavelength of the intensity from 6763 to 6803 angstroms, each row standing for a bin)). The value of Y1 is 3.41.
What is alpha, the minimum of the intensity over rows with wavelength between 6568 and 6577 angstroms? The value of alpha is 42.89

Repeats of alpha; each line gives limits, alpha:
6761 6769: 48.44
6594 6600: 50.37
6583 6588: 47.89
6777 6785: 50.11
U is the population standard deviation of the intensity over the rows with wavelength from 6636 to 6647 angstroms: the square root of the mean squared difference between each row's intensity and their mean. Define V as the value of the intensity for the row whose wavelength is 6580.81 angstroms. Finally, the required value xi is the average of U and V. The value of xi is 25.5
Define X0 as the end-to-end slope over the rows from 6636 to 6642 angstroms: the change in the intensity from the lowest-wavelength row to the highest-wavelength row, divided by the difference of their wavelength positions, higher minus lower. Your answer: 0.1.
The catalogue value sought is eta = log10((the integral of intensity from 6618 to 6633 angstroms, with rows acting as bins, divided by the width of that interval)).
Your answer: 1.70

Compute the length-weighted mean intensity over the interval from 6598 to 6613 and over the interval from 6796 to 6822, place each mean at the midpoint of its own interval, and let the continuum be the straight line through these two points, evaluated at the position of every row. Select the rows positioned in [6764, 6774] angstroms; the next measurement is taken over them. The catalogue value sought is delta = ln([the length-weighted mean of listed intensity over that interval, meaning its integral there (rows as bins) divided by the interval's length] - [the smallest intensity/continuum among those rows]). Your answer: 3.87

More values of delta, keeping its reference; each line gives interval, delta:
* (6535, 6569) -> 3.95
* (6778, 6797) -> 3.91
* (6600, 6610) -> 3.91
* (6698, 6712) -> 3.89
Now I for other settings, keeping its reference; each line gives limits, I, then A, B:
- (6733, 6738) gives -1.6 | 0.0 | -1.5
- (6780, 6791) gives -2.3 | 0.5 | -1.8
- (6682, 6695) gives -9.4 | 12.2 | 2.8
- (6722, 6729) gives -2.1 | 1.2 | -0.9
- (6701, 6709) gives -2.9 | 1.5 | -1.4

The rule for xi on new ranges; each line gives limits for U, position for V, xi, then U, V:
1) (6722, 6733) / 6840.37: 25.9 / 0.43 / 51.44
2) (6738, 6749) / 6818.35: 26.2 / 0.67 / 51.68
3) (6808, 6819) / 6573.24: 21.9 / 0.20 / 43.56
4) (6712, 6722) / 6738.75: 25.6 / 1.12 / 50.09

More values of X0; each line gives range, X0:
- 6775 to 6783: 0.1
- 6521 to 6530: -0.1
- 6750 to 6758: 0.4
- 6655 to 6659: -1.1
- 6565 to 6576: -1.4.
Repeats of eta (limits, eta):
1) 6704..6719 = 1.70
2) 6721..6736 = 1.70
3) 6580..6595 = 1.69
